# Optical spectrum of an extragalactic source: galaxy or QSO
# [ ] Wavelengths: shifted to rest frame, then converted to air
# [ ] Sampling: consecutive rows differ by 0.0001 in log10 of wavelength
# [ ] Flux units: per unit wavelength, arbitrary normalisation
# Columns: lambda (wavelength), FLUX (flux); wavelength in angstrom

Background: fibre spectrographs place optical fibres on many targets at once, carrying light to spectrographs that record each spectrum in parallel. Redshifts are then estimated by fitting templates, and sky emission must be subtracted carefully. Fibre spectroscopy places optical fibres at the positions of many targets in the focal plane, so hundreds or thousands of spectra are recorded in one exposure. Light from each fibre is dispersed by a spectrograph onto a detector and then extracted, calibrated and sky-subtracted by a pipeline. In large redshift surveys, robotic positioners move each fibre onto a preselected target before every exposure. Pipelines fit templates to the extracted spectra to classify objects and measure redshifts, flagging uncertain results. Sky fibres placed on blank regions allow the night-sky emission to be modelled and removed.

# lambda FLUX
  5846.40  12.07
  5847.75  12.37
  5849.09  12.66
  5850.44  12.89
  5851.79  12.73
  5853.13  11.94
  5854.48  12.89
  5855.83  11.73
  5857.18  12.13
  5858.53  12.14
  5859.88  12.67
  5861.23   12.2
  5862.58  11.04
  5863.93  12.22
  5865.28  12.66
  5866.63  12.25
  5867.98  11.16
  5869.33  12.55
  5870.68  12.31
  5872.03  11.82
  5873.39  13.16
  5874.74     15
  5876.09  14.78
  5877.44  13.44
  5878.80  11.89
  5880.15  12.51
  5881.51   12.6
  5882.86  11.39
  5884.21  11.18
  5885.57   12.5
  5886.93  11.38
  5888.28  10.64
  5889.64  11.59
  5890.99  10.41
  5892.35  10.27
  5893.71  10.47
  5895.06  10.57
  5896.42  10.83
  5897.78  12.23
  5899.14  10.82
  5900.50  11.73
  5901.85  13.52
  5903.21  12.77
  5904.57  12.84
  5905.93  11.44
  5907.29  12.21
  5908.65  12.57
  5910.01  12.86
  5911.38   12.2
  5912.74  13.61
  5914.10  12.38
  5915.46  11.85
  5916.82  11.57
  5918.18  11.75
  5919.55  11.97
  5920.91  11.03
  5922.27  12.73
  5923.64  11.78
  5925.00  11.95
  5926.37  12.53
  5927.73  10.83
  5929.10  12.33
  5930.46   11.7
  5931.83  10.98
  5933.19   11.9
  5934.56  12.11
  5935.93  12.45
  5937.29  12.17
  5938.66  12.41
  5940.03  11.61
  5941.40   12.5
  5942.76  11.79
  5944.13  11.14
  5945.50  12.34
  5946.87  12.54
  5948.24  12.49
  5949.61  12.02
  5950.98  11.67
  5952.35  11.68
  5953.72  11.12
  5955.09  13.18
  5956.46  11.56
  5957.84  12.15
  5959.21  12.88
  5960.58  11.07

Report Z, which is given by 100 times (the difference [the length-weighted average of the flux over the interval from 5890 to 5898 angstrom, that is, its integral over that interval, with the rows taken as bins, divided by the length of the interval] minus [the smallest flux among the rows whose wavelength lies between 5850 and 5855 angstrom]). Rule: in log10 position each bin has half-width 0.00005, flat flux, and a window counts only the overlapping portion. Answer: -119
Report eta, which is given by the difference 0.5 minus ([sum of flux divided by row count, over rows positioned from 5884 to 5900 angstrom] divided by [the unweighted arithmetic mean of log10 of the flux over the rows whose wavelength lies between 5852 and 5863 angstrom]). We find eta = -9.7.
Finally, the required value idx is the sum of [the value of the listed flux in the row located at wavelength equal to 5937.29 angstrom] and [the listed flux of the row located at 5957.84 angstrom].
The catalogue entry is 24.3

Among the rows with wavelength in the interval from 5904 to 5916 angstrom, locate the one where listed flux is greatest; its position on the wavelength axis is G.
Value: 5912.74 angstrom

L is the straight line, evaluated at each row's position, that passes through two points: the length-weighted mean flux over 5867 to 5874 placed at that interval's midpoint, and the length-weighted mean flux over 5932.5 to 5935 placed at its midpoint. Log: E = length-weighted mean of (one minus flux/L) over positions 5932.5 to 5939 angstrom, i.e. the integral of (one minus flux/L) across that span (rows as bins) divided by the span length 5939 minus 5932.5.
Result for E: -0.017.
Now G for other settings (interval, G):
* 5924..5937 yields 5926.37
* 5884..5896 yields 5885.57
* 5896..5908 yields 5901.85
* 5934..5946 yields 5941.40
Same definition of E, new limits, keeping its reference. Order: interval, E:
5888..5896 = 0.120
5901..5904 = -0.079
